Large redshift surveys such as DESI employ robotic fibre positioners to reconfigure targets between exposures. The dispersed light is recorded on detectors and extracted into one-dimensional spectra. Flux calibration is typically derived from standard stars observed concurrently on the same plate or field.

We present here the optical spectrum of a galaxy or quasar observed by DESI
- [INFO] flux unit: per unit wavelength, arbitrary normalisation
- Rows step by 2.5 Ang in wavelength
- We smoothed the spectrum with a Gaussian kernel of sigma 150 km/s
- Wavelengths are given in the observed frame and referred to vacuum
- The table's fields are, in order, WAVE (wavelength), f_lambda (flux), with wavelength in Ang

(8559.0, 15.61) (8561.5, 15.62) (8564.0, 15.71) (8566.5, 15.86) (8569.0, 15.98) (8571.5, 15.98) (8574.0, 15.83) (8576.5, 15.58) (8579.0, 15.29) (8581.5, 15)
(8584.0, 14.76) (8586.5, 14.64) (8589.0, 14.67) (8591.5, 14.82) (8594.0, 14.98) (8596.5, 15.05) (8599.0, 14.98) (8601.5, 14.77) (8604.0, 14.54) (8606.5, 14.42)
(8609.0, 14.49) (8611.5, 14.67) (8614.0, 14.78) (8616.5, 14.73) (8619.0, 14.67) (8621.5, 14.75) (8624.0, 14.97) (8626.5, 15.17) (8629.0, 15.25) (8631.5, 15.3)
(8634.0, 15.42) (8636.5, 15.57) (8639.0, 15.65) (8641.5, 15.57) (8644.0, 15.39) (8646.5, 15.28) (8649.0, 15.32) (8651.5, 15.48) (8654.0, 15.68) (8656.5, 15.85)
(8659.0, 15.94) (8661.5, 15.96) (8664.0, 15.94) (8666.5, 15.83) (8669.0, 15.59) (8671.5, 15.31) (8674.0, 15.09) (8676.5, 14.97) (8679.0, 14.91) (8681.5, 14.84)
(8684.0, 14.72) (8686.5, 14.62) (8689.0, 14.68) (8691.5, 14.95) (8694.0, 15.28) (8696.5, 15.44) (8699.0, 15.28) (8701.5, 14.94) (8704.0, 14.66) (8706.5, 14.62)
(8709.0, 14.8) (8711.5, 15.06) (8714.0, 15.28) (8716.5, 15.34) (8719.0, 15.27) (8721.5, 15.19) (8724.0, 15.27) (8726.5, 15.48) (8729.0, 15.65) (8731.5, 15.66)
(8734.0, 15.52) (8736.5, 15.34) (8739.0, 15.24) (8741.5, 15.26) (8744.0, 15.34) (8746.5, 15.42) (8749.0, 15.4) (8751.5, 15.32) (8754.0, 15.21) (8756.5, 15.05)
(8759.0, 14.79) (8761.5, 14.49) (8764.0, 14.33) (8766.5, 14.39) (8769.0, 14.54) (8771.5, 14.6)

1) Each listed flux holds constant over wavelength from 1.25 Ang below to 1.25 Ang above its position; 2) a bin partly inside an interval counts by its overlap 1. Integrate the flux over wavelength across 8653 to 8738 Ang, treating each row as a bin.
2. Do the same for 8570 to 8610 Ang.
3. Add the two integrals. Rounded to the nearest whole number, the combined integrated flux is 1897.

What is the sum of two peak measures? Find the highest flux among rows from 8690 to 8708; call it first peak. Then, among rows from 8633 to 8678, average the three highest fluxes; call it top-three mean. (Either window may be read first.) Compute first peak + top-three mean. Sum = 31.4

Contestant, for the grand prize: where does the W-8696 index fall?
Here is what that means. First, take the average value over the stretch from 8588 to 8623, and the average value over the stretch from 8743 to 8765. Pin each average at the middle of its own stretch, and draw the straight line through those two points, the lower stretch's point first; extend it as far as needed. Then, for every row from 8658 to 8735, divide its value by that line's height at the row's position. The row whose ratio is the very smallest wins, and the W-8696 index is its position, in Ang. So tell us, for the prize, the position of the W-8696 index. 8706.5 Ang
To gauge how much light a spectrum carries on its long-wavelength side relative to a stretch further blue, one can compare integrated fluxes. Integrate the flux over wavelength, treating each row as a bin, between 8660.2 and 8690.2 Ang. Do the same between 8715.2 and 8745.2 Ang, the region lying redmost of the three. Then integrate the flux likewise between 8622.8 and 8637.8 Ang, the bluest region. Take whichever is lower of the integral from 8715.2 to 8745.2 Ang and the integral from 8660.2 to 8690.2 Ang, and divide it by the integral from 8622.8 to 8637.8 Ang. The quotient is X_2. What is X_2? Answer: 1.99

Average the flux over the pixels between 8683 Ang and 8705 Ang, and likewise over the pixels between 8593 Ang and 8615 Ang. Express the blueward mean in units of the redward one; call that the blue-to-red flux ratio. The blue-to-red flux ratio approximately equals 0.99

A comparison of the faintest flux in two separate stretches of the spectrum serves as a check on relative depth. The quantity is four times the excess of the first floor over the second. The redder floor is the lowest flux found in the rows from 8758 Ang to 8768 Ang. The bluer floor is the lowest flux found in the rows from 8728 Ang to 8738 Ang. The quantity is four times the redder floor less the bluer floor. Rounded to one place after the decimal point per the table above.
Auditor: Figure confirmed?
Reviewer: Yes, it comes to -4.0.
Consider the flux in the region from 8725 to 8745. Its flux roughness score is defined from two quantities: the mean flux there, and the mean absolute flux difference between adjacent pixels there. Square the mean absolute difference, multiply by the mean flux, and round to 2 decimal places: 0.15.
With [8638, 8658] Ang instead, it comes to 0.28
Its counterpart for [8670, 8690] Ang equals 0.17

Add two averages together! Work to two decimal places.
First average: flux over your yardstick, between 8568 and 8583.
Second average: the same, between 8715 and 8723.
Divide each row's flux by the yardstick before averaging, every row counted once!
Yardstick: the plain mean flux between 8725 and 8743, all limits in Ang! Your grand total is 2.00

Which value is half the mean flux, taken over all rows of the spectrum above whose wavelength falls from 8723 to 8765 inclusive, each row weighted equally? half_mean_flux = 7.61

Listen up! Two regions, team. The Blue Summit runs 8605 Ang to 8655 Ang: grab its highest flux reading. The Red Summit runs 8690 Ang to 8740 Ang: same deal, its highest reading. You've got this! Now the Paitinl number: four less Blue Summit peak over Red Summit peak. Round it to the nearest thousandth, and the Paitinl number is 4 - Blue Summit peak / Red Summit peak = 2.999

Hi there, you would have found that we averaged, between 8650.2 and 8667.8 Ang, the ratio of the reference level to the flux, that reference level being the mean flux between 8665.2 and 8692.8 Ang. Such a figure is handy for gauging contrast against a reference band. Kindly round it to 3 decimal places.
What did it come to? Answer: 0.952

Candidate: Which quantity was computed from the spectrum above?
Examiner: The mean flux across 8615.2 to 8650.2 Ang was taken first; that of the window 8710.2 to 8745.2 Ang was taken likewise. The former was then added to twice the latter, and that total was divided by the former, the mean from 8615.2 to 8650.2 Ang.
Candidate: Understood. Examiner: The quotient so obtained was 3.02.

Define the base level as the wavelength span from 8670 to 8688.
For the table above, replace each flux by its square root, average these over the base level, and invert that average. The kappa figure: 0.259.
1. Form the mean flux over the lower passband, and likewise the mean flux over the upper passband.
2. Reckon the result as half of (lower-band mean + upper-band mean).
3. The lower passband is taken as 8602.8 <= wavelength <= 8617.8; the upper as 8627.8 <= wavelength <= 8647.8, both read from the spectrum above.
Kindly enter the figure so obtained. 15.02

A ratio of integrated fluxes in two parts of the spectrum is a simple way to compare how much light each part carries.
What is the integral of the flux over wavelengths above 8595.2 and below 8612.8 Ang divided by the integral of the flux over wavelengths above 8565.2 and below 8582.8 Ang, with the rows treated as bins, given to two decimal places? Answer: 0.94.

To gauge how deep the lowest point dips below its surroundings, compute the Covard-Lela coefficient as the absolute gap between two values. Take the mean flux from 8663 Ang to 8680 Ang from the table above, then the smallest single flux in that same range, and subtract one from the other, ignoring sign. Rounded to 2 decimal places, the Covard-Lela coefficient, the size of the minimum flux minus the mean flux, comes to 0.47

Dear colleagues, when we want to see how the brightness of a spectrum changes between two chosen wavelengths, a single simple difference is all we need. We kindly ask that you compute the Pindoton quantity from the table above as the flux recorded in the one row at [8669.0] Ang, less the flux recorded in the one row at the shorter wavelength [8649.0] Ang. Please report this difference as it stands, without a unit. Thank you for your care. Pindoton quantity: 0.3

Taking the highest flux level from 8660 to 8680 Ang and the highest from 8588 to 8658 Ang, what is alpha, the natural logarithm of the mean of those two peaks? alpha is 2.77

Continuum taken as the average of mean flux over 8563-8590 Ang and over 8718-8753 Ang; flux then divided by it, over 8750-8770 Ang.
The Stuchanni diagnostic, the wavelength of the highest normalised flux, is 8751.5 Ang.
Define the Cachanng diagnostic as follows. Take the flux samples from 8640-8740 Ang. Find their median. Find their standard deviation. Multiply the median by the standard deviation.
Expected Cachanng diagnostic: 5.8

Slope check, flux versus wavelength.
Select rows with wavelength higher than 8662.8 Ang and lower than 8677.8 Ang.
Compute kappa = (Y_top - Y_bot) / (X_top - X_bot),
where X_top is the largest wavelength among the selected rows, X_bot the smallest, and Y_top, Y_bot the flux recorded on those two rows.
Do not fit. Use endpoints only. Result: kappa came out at -0.08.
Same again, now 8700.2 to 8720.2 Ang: 0.02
